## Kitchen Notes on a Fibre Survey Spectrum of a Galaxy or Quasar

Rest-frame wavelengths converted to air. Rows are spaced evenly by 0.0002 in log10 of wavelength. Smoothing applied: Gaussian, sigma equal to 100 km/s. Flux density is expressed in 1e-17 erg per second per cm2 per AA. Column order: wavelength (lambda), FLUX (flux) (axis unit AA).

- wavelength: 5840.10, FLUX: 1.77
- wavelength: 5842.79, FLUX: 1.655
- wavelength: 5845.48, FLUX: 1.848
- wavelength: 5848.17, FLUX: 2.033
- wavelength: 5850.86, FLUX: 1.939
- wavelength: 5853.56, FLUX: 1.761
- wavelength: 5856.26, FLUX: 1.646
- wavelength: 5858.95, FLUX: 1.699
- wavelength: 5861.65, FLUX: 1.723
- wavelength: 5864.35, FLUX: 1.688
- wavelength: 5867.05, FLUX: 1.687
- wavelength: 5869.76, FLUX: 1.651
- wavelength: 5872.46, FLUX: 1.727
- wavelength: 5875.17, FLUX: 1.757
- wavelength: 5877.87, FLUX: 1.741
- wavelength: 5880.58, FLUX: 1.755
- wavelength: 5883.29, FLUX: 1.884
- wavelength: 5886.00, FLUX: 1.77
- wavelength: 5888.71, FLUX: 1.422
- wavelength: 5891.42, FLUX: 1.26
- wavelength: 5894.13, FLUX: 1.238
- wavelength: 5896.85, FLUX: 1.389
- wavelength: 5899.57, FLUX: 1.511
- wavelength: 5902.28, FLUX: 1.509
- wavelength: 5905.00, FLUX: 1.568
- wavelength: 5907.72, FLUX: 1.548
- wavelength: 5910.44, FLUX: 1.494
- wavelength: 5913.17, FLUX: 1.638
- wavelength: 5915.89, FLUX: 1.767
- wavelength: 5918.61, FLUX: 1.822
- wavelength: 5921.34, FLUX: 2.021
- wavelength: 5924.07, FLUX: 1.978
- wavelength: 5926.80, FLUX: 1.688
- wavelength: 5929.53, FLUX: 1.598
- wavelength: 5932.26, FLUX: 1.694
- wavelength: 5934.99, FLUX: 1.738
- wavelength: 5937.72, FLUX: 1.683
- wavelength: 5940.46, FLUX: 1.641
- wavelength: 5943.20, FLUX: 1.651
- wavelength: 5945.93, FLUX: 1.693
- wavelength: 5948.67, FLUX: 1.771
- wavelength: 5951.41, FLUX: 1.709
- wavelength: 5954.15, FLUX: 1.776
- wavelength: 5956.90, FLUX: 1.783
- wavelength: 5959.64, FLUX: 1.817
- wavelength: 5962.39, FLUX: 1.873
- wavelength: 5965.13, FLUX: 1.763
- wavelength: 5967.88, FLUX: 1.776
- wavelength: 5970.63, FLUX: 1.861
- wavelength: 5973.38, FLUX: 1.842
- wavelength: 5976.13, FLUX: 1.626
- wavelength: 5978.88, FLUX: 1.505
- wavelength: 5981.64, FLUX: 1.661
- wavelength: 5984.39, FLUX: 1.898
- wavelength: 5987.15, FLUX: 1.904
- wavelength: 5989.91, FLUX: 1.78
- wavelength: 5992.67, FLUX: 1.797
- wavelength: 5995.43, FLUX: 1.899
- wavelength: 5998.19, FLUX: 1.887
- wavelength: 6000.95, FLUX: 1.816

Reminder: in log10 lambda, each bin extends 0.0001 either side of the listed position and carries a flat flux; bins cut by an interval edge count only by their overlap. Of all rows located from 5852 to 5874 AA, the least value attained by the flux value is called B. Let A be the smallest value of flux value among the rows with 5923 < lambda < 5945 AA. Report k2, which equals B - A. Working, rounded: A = 1.598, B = 1.646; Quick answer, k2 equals 0.05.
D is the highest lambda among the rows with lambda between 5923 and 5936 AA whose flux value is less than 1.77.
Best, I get 5934.99 AA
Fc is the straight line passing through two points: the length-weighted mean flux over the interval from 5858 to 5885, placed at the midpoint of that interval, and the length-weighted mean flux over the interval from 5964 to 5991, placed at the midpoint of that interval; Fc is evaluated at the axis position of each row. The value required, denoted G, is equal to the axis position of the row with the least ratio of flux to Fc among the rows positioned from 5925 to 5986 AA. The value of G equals 5978.88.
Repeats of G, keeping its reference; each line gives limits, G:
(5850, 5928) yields 5894.13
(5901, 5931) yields 5910.44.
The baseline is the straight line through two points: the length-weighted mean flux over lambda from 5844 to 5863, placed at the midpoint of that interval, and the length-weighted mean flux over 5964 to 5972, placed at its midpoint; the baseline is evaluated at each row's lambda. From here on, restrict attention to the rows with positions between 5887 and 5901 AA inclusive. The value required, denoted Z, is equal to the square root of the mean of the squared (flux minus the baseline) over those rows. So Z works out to 0.45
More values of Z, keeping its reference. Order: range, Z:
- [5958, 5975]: 0.05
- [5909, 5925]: 0.18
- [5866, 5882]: 0.09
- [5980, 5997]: 0.09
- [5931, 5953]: 0.11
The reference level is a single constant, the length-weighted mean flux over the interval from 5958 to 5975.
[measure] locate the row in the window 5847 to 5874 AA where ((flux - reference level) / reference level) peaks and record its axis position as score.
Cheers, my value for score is 5848.17 AA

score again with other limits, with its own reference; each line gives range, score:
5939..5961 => 5959.64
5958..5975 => 5962.39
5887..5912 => 5905.00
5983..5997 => 5987.15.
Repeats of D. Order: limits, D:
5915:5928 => 5926.80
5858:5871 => 5869.76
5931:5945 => 5943.20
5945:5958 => 5951.41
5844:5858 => 5856.26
